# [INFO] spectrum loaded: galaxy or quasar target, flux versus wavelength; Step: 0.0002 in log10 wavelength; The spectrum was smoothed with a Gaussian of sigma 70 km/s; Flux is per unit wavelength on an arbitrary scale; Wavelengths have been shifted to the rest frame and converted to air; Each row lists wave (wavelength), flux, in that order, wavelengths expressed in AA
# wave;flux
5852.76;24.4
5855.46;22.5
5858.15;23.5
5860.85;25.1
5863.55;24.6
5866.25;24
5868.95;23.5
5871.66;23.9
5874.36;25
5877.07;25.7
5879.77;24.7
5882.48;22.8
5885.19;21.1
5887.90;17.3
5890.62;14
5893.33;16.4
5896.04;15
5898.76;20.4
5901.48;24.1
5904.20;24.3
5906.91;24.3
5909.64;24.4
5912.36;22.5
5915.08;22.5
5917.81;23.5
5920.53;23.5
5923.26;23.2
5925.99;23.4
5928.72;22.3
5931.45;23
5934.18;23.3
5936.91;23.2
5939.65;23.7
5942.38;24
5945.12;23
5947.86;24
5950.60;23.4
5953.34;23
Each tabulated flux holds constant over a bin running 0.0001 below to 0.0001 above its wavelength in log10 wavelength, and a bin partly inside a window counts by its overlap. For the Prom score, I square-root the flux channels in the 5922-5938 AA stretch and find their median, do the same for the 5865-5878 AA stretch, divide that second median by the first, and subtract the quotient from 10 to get 8.98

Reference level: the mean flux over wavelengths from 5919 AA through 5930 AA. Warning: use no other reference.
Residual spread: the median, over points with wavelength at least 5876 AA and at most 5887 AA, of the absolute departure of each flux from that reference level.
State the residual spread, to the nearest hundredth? 1.80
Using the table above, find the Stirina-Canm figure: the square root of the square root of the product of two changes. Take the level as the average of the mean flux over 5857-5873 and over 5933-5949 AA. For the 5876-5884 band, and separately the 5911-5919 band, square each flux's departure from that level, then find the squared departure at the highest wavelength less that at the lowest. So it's 1.42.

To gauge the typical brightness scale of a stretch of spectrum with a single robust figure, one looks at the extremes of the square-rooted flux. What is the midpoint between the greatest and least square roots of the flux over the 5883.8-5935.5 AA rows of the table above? 4.3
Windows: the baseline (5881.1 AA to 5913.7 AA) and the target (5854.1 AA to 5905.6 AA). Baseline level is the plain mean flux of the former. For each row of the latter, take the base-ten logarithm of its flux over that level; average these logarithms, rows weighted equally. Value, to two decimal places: 0.02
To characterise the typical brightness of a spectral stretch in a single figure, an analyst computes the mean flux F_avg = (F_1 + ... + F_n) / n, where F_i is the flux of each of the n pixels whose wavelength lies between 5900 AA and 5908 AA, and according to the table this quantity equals 24.2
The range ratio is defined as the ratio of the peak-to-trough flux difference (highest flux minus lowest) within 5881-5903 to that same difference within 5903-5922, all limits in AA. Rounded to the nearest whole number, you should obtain 5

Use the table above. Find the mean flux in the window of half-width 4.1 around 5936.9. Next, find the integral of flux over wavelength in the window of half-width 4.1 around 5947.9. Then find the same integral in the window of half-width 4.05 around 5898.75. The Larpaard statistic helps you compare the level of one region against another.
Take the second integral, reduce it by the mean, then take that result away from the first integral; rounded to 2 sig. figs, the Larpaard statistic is 55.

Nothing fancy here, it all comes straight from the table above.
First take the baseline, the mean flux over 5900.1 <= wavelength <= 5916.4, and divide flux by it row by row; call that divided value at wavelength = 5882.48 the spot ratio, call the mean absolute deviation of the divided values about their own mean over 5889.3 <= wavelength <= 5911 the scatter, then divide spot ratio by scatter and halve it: 3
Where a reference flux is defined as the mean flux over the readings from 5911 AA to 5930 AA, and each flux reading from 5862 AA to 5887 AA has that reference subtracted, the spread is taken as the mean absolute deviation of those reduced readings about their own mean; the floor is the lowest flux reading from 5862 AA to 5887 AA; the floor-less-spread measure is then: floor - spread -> 20.1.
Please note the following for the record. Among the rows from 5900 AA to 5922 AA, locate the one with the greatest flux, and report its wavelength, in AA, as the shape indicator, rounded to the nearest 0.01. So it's 5909.64 AA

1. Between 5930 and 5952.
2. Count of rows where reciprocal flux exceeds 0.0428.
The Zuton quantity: 4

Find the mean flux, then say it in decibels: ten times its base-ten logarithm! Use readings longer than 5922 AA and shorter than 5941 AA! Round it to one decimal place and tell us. 13.6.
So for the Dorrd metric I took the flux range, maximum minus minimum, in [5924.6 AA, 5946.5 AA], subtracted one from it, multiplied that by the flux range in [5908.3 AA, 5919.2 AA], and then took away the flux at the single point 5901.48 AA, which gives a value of -23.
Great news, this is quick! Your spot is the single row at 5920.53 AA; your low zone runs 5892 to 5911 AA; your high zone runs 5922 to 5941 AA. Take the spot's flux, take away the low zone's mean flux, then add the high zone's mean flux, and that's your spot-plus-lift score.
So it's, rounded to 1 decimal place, 25.4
